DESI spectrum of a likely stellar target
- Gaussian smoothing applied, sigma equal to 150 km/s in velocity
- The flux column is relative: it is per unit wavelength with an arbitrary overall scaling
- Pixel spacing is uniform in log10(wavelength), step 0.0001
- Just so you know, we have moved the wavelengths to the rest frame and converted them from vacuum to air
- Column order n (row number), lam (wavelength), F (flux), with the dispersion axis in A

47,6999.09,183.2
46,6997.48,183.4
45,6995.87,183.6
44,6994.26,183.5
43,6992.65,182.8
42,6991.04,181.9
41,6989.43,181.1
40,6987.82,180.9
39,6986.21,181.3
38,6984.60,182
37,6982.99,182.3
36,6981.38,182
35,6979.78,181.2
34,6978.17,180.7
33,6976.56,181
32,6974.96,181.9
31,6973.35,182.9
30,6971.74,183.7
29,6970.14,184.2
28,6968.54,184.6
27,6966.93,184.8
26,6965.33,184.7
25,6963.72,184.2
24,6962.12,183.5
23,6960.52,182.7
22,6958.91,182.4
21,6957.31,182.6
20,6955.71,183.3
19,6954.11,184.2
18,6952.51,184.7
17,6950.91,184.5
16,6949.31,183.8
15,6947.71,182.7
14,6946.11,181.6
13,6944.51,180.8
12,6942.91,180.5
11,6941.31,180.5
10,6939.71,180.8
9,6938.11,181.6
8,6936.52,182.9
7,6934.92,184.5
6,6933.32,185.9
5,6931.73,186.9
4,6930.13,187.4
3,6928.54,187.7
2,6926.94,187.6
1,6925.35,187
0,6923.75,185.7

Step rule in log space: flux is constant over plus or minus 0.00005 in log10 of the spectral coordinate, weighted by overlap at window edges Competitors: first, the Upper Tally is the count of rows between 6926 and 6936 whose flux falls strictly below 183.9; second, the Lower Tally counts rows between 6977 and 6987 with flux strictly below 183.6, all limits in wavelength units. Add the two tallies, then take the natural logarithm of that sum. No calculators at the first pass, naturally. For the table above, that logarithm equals 1.79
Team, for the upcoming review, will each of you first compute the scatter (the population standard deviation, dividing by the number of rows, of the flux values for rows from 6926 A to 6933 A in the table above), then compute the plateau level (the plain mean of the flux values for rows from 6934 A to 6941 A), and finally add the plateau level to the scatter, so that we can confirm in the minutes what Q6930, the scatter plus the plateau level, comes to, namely 183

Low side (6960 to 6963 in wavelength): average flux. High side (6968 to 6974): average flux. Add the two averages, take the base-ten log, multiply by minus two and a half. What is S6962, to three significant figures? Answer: -6.41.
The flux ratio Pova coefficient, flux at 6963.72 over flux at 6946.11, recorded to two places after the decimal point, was 1.01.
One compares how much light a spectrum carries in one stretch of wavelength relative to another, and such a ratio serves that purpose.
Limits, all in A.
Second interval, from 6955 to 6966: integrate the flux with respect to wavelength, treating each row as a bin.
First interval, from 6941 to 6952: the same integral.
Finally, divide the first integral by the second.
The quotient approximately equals 0.99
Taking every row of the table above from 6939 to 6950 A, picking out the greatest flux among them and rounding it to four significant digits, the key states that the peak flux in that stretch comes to 183.8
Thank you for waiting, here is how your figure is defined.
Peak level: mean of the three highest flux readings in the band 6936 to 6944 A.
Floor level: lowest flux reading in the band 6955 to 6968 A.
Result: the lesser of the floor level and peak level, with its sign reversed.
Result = -182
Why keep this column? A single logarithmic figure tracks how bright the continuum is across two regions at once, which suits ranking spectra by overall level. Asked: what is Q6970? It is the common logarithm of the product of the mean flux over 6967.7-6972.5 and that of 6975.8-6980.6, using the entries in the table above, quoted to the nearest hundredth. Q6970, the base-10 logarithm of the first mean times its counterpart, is 4.52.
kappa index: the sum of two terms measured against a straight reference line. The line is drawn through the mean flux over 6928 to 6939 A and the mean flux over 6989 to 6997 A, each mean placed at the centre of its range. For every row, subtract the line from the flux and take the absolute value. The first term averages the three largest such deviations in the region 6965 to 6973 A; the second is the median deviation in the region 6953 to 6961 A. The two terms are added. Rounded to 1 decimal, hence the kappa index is 2.3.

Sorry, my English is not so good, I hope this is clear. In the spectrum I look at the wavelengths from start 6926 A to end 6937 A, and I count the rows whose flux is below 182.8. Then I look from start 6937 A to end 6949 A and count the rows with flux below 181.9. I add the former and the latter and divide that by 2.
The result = 3.0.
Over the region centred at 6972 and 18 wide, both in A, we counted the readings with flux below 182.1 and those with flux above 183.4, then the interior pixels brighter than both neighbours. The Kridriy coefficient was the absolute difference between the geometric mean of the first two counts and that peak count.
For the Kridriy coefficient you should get 3.9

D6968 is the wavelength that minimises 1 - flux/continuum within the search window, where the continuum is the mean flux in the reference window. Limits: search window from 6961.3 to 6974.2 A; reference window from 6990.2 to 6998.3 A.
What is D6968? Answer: 6966.93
